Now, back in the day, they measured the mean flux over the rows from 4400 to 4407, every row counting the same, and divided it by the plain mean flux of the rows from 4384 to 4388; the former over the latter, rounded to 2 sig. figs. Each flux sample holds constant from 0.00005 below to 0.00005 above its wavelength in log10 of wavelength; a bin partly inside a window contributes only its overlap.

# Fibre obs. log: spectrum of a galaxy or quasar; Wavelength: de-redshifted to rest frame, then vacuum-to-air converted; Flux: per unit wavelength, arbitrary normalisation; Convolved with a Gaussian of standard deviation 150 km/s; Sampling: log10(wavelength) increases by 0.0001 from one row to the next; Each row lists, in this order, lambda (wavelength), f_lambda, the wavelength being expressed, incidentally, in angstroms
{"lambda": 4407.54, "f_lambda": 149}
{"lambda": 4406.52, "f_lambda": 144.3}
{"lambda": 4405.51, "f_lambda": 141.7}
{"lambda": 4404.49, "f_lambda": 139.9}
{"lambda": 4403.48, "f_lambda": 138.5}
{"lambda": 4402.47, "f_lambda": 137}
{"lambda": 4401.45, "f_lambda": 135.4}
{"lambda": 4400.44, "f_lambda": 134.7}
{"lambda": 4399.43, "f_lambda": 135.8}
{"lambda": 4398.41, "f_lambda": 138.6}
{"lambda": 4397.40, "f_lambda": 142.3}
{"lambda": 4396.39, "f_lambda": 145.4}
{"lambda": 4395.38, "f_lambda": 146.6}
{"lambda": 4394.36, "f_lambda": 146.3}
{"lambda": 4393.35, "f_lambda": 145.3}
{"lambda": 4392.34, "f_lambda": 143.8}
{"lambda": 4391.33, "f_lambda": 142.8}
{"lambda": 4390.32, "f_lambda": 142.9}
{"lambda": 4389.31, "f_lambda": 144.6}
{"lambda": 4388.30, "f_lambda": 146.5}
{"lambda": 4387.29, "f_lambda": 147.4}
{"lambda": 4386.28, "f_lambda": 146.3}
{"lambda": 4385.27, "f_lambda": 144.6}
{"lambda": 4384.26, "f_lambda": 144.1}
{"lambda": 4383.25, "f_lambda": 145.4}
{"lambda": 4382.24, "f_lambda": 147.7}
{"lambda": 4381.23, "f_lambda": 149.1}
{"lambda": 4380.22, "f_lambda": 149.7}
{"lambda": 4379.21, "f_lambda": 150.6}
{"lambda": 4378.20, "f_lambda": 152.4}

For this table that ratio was 0.95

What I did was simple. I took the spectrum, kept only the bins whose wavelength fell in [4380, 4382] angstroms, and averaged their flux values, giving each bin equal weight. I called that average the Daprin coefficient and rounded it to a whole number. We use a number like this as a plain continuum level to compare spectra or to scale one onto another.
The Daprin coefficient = 149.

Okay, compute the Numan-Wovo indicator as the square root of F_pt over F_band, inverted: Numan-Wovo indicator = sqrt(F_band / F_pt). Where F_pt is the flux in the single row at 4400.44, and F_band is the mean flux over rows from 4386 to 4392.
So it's 1.04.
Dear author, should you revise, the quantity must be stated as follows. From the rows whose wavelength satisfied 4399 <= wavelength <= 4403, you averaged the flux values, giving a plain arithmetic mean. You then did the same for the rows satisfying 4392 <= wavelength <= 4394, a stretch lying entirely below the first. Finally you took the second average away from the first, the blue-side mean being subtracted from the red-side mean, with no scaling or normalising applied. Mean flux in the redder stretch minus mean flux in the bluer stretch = -9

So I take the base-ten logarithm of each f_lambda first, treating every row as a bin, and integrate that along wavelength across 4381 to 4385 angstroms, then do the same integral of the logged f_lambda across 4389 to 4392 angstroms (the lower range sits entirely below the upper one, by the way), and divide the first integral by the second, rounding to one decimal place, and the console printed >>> 1.3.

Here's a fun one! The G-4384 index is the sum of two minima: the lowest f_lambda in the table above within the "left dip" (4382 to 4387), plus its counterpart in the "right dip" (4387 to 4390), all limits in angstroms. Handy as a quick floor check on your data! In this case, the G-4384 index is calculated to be 289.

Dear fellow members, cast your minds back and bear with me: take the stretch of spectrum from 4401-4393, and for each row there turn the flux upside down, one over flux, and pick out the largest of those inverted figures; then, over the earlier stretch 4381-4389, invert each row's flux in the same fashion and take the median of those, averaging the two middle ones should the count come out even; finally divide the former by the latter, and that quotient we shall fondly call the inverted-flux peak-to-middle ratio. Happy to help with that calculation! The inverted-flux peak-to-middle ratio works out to 1.09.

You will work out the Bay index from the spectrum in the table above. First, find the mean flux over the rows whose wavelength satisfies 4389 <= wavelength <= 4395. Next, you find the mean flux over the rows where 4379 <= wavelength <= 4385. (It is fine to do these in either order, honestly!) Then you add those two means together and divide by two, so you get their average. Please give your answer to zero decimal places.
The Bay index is 146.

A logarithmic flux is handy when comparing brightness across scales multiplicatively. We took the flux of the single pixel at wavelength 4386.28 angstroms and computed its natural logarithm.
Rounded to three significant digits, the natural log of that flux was 4.99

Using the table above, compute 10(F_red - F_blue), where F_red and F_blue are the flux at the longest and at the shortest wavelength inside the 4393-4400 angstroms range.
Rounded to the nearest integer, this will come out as -95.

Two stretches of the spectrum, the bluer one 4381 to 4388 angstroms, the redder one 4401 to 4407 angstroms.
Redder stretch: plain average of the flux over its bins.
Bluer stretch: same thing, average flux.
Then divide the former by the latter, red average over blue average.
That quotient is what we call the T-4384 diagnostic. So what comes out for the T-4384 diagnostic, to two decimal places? 0.95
